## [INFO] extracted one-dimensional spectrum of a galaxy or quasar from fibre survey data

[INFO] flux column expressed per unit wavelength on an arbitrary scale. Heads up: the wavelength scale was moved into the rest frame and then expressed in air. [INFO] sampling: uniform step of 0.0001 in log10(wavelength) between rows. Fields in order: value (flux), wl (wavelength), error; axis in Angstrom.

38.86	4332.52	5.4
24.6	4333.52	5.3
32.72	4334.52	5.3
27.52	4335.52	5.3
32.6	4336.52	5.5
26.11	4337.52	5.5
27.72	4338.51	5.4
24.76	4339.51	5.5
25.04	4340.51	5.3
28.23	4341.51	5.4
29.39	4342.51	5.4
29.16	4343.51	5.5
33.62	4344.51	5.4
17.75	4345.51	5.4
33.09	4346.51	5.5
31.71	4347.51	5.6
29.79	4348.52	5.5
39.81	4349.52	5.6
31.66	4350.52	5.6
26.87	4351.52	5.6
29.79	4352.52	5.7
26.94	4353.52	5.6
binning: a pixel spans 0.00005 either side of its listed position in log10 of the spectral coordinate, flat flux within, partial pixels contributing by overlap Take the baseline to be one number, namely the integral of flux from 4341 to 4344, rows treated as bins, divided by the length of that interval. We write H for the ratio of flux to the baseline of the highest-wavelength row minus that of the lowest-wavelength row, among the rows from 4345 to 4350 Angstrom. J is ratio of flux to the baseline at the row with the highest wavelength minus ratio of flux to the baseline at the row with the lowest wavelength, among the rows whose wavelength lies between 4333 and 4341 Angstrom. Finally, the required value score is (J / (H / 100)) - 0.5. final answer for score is 1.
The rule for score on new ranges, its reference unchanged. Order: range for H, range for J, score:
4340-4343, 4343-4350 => 244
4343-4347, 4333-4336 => 74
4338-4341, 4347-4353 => 71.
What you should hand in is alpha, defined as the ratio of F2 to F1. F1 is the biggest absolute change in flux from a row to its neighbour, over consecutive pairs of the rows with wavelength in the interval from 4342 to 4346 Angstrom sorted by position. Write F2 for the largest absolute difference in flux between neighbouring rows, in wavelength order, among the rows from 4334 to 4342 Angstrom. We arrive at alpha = 0.4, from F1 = 16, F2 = 6.5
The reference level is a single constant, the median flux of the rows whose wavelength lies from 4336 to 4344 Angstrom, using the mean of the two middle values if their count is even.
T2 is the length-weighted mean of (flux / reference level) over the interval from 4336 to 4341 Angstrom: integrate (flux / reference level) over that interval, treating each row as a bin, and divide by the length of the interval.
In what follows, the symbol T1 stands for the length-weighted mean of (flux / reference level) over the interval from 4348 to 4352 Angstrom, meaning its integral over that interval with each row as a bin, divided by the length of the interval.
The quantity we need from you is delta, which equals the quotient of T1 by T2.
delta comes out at 1.17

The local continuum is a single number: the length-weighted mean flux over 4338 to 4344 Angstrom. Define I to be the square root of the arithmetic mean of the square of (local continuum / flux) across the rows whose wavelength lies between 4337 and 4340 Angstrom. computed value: 1.05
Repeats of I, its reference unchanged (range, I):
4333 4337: 0.95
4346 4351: 0.84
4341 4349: 1.00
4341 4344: 0.95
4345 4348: 1.13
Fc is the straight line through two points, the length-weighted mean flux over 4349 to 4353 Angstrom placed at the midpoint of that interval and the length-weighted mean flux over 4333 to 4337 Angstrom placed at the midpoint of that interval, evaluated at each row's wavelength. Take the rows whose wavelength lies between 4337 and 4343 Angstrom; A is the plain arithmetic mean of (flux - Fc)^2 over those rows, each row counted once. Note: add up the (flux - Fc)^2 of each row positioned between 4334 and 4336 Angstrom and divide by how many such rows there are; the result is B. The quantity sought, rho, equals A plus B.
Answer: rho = 21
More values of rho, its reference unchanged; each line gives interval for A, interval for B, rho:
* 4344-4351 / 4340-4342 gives 53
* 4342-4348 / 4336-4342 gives 47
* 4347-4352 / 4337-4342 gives 35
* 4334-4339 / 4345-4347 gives 100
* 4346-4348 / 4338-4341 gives 22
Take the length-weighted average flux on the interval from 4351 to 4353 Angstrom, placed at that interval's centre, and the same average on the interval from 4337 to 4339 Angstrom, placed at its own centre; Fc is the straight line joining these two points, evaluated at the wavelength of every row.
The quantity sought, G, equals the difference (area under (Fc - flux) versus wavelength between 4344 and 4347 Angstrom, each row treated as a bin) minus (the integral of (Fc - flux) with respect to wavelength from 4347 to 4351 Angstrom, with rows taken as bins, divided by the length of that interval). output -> 4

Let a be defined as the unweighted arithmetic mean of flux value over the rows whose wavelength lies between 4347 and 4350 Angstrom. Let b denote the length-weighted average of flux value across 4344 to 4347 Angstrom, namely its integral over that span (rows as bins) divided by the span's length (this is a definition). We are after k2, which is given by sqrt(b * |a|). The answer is 30.8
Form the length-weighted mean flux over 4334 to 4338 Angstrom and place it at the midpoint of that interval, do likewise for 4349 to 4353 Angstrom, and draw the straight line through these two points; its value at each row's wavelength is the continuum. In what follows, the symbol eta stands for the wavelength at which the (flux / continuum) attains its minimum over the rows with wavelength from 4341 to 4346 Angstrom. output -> 4345.51 Angstrom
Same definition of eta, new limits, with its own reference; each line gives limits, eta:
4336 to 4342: 4339.51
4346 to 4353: 4351.52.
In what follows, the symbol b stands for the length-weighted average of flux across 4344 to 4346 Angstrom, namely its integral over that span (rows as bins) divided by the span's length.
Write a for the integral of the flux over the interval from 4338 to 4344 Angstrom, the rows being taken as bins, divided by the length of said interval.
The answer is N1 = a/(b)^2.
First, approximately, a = 27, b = 25.8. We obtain 0.041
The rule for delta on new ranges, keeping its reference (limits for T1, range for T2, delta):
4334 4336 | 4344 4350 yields 0.97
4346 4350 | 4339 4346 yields 1.25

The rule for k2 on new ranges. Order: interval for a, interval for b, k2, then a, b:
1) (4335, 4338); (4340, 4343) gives 28.1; 28.7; 28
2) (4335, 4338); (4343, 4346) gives 27.8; 28.7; 27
